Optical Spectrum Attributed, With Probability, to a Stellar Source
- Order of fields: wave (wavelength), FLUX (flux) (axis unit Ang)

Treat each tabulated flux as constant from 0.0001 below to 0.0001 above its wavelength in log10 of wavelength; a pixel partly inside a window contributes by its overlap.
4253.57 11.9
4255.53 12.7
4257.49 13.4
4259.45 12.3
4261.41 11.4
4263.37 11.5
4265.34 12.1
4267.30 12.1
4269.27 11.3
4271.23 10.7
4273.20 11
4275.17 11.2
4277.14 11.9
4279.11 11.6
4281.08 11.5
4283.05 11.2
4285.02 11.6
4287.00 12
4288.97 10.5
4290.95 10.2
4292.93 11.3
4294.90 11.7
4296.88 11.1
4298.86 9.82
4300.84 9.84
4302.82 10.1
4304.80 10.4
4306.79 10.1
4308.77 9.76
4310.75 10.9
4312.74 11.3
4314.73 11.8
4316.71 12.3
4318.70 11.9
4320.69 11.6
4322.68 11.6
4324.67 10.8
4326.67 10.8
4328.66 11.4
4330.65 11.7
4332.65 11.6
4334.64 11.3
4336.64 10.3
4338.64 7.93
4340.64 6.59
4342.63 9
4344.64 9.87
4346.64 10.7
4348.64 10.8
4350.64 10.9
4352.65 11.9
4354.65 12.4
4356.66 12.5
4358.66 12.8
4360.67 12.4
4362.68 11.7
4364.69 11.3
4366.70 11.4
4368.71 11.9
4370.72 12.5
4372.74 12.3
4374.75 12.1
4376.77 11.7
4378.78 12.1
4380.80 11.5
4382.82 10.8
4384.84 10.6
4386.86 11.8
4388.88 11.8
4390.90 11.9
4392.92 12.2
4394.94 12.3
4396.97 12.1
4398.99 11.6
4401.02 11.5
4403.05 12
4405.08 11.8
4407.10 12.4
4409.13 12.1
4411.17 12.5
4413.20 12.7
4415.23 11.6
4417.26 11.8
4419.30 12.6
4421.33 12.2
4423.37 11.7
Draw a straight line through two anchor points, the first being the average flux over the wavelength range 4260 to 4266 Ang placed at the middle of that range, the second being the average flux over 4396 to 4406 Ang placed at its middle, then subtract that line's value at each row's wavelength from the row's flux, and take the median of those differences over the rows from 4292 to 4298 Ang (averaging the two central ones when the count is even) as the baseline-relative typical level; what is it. -0.4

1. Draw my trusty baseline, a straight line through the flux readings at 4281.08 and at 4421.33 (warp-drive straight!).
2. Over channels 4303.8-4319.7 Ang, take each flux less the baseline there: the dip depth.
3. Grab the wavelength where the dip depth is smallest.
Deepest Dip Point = 4308.77 Ang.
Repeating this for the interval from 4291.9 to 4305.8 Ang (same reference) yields 4298.86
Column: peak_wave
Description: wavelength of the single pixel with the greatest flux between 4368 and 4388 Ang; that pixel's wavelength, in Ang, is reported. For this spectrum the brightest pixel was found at 4370.72 Ang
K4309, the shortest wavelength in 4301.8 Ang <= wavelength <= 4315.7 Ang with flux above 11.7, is 4314.73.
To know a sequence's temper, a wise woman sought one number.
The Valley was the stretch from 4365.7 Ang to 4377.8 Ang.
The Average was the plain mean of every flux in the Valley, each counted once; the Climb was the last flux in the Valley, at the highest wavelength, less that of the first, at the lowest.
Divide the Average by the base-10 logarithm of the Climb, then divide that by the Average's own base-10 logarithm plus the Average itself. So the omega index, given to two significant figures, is -1.8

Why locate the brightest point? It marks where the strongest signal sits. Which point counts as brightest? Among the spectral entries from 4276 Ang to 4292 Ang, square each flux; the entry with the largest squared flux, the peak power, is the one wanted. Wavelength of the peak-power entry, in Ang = 4287.00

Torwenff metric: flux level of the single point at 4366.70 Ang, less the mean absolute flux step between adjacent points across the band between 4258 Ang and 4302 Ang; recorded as 10.9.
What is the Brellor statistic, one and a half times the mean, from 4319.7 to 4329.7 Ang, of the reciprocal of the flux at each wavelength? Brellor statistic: 0.134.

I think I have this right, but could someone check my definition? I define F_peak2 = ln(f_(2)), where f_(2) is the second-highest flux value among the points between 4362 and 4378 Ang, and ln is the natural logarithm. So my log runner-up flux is 2.51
